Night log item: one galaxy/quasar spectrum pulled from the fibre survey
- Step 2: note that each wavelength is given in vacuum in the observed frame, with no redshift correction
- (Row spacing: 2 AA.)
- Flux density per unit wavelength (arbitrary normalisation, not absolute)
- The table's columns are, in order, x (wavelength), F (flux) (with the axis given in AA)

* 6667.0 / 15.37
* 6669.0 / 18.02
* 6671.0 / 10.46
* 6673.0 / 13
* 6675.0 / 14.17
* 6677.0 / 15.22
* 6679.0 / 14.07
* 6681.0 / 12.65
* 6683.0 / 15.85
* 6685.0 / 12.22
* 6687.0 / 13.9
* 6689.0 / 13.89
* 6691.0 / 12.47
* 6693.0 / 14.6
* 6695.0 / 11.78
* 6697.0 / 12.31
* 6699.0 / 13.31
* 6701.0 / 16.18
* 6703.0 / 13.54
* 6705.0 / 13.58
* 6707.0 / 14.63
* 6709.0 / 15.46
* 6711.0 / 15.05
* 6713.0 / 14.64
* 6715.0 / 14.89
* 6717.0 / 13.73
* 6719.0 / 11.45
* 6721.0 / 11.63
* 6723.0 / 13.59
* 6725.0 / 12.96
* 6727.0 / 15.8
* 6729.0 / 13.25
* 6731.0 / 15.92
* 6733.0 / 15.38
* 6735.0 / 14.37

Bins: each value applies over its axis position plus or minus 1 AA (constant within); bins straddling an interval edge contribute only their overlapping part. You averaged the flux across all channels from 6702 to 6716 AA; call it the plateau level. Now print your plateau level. 14.5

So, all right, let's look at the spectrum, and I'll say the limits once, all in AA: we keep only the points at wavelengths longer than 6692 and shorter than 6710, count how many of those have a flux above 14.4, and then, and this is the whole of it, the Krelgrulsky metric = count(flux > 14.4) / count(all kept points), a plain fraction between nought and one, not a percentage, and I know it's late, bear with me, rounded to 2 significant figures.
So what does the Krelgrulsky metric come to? 0.44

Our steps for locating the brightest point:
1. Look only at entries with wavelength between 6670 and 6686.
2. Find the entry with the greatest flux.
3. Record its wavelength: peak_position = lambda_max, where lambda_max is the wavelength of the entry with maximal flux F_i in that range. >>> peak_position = 6683.0 AA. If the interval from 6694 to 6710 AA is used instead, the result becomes 6701.0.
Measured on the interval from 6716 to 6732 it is 6731.0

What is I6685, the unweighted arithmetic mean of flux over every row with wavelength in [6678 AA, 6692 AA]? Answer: 13.6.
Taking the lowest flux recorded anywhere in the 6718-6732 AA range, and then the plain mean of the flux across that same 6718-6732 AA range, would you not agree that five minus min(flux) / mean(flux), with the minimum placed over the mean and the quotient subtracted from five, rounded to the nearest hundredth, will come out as 4.15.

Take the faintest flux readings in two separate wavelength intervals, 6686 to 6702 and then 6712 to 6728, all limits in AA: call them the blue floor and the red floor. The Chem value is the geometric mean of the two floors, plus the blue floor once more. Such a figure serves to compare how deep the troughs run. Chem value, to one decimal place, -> 23.4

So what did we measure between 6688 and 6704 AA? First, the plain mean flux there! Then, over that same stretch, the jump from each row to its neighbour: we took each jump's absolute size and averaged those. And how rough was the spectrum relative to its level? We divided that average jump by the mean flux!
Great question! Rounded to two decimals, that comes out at 0.14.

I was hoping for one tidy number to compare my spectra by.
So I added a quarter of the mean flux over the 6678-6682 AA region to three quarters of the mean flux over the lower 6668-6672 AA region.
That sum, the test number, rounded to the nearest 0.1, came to 14.0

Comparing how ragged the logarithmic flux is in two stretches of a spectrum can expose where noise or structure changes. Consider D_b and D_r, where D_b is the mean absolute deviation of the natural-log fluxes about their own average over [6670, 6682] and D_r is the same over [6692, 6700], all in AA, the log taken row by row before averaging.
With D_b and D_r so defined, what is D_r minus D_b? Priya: -0.021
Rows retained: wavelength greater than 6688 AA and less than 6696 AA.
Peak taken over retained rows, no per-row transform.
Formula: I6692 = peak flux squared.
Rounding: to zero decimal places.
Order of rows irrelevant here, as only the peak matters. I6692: 213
